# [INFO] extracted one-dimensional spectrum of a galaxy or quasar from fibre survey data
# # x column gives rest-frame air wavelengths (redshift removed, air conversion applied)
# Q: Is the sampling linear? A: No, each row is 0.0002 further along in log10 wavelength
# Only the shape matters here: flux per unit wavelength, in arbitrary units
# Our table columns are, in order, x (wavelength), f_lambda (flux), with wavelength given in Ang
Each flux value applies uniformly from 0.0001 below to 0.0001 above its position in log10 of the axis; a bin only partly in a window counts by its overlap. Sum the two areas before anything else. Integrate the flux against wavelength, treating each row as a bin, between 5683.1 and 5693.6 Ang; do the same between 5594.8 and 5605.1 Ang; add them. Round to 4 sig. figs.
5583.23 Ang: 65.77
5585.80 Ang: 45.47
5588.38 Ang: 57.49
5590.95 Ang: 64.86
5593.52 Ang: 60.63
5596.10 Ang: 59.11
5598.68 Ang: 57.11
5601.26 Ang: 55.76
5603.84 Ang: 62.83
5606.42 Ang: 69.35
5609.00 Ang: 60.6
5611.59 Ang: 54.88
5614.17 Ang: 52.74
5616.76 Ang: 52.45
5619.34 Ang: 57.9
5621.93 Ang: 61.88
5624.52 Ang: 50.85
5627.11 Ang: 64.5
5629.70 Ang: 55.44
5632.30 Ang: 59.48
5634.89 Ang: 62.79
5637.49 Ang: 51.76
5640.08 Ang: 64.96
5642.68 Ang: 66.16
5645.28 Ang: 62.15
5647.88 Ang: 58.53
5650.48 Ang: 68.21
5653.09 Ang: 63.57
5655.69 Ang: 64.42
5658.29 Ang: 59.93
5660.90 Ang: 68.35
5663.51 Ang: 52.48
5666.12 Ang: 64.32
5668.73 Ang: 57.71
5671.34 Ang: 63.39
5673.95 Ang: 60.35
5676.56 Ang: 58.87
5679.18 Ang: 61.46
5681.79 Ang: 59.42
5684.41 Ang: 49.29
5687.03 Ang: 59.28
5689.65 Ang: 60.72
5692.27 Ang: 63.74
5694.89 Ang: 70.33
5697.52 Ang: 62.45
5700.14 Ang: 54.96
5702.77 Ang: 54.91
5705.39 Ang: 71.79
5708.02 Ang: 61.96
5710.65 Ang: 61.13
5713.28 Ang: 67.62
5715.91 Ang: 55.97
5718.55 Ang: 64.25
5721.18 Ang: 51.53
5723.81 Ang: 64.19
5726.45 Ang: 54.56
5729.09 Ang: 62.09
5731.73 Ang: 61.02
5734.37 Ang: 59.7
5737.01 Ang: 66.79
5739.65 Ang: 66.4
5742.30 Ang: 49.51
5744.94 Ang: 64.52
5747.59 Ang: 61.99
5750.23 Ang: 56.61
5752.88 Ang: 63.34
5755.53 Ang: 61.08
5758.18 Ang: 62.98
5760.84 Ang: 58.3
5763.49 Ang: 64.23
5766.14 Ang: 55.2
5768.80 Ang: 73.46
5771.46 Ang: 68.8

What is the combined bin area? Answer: 1216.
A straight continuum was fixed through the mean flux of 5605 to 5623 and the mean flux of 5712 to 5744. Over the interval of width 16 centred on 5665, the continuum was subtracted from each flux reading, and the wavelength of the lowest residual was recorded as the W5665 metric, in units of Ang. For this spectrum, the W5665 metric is 5663.51 Ang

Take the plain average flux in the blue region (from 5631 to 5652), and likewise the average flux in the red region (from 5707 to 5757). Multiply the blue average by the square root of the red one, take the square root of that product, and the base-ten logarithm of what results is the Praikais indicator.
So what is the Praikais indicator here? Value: 1.34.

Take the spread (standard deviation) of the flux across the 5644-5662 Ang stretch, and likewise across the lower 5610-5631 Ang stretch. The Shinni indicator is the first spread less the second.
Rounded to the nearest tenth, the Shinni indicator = -1.0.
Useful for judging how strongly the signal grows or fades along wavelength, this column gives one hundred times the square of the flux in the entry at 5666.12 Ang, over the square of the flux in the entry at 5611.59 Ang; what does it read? 137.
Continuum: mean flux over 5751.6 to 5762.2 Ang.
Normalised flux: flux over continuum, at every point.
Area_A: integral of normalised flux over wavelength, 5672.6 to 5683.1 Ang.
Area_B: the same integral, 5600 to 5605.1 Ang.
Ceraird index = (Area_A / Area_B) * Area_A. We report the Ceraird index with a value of 21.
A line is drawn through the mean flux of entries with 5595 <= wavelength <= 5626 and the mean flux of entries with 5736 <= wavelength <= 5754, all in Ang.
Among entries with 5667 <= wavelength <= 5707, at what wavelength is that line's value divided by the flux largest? 5684.41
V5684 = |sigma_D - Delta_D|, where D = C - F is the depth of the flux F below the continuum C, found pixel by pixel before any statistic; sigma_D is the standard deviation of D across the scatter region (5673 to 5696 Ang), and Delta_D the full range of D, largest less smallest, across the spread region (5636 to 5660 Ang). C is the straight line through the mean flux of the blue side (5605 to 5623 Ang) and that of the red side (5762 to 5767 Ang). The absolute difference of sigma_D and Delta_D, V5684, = 11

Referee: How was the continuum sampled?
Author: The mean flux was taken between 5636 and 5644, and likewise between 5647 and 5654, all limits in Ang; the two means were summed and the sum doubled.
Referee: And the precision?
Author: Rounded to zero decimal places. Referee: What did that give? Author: 249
